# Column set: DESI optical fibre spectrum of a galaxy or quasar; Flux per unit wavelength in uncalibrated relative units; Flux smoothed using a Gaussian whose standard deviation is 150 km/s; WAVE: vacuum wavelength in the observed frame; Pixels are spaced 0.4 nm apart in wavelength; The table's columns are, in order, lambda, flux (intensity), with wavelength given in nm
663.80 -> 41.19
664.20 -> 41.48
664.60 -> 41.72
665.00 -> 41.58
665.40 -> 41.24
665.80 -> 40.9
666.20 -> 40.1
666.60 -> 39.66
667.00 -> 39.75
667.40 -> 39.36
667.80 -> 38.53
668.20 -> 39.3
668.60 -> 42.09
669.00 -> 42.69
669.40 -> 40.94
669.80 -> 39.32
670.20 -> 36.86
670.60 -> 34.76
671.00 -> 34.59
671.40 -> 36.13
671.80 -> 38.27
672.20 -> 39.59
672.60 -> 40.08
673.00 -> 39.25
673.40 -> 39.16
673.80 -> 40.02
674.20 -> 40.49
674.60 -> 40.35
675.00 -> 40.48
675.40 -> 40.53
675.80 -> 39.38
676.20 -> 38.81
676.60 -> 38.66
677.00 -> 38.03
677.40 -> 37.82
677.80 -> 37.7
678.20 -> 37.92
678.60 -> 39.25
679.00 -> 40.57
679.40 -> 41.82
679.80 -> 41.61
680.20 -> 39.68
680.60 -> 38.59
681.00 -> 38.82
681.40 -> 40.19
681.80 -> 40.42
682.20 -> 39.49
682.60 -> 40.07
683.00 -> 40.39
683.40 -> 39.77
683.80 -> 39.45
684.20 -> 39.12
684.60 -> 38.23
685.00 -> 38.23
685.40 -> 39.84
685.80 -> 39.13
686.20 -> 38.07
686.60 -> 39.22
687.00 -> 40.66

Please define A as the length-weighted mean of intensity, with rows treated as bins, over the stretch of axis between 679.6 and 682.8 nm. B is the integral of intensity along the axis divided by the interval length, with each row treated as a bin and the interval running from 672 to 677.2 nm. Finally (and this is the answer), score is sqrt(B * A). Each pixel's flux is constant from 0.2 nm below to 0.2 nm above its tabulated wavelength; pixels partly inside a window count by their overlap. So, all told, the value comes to 39.7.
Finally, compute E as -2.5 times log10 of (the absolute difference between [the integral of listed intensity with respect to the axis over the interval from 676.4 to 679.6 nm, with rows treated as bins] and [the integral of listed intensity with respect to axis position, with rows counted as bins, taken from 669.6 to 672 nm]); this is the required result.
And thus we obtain -3.9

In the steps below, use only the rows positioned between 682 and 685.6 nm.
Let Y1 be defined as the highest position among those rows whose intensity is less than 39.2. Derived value 685.00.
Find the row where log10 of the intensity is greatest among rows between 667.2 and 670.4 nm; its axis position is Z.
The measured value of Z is 669.00 nm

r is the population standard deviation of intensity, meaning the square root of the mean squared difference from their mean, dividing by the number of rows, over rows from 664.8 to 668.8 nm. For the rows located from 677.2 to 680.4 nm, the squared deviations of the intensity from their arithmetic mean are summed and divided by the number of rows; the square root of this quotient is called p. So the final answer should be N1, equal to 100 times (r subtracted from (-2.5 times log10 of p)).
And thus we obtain -157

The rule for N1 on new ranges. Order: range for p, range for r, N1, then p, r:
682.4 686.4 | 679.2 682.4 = -84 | 0.8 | 1.11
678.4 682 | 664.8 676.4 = -195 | 1.1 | 1.87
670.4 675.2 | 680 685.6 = -153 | 2.1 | 0.72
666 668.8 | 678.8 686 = -101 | 1.0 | 0.98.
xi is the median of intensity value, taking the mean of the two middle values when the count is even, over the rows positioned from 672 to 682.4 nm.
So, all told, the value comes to 39.5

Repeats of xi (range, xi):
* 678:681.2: 39.5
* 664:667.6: 40.9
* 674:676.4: 40.4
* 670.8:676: 39.6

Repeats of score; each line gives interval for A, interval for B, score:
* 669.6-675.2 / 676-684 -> 39.0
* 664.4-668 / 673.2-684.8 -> 39.9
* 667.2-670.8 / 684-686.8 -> 39.1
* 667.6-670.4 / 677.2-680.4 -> 39.8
